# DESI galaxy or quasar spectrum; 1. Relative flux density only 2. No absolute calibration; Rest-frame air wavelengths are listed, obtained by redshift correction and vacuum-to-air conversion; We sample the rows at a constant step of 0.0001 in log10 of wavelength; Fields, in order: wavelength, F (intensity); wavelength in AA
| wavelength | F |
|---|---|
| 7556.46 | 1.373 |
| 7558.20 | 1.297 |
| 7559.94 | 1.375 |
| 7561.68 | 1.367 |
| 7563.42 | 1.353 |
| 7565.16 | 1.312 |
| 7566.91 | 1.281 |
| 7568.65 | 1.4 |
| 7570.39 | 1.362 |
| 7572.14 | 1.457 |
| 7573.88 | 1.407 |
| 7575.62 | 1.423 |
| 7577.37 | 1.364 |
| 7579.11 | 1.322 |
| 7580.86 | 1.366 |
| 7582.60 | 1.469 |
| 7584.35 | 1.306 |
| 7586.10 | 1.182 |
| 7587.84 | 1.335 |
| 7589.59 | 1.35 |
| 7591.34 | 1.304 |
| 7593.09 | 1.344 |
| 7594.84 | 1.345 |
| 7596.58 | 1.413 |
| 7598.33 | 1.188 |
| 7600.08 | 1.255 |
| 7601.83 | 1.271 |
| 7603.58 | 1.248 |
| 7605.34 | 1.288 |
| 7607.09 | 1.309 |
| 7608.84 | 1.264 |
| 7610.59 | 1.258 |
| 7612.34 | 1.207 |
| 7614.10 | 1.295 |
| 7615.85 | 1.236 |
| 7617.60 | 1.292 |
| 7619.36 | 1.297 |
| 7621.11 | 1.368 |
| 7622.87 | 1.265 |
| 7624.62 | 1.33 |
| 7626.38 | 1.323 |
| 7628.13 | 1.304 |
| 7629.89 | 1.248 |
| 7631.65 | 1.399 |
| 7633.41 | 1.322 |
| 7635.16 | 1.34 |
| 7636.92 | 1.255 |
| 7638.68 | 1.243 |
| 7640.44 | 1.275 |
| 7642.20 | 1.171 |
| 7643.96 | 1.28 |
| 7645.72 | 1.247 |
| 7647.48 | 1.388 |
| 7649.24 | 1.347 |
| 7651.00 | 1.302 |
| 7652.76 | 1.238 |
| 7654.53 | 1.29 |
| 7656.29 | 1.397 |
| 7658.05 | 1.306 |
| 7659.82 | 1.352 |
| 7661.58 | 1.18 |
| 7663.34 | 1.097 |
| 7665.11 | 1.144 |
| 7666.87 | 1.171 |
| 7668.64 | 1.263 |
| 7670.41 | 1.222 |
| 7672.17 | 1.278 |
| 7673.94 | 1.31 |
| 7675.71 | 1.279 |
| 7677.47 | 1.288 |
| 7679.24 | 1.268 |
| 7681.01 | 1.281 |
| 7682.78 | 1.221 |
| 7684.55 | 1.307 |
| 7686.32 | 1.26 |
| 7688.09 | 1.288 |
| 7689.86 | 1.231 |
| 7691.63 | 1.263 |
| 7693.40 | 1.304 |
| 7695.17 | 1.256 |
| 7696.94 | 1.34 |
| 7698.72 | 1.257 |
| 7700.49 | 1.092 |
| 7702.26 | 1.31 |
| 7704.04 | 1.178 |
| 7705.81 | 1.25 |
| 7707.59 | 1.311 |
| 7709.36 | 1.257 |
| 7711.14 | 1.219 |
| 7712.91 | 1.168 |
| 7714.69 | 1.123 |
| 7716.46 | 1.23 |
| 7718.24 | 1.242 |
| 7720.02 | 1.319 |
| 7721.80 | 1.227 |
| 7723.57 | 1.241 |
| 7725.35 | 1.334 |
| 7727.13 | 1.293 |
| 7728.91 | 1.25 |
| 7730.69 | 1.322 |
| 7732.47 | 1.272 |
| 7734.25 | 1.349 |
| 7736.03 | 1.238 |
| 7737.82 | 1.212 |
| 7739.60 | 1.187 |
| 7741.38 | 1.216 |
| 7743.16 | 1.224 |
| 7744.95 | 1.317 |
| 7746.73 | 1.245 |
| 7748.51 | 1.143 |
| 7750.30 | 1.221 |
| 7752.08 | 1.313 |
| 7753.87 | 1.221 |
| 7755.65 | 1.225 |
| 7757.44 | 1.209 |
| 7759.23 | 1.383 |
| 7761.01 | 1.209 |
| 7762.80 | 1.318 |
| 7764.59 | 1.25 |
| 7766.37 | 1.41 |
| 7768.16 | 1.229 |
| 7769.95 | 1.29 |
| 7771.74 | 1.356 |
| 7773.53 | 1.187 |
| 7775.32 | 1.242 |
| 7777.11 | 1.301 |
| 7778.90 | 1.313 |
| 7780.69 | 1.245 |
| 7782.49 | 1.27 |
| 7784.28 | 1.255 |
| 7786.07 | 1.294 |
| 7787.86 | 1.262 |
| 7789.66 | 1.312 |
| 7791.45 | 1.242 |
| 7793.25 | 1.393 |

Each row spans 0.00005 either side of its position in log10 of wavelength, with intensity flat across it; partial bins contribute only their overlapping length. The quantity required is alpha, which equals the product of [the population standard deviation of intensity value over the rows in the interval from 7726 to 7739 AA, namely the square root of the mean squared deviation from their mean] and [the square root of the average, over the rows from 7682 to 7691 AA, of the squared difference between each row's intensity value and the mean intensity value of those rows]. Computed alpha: 0.0015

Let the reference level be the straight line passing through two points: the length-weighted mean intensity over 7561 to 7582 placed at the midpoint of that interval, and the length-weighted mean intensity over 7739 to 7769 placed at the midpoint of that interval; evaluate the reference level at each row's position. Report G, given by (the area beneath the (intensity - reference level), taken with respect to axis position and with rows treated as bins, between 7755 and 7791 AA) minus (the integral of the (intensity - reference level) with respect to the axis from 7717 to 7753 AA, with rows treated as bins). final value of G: 1.6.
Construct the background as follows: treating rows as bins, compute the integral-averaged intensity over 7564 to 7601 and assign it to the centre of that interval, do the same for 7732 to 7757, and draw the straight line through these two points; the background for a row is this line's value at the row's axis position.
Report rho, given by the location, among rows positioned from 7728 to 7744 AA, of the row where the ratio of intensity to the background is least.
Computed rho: 7739.60 AA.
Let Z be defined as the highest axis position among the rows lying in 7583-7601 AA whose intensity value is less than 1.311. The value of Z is 7600.08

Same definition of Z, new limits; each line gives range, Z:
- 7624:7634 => 7629.89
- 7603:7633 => 7629.89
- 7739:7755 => 7753.87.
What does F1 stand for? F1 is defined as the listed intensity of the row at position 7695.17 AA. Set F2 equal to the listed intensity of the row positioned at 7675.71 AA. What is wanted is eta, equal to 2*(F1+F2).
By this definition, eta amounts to 5.07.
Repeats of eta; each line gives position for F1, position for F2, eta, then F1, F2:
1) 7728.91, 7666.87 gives 4.84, 1.25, 1.171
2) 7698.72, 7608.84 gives 5.04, 1.257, 1.264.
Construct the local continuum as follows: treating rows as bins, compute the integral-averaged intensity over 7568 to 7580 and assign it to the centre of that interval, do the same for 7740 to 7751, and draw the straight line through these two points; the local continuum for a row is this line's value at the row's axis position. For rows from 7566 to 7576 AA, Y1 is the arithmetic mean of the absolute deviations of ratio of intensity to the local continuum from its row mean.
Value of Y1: 0.033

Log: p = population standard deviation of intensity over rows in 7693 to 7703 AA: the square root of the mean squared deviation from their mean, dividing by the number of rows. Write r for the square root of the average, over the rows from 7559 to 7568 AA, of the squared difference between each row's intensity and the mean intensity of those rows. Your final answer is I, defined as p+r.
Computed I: 0.12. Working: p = 0.08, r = 0.036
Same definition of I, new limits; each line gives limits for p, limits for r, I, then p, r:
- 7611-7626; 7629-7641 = 0.10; 0.05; 0.054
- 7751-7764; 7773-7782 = 0.11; 0.06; 0.045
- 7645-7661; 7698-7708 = 0.13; 0.05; 0.077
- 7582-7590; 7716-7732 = 0.13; 0.09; 0.041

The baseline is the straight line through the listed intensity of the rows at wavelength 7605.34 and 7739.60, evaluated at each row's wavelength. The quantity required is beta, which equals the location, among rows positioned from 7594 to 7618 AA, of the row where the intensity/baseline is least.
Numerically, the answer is 7598.33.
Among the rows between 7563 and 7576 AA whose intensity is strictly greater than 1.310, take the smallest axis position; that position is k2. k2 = 7563.42 AA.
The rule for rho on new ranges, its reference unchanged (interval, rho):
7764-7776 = 7773.53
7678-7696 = 7682.78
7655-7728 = 7663.34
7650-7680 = 7663.34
